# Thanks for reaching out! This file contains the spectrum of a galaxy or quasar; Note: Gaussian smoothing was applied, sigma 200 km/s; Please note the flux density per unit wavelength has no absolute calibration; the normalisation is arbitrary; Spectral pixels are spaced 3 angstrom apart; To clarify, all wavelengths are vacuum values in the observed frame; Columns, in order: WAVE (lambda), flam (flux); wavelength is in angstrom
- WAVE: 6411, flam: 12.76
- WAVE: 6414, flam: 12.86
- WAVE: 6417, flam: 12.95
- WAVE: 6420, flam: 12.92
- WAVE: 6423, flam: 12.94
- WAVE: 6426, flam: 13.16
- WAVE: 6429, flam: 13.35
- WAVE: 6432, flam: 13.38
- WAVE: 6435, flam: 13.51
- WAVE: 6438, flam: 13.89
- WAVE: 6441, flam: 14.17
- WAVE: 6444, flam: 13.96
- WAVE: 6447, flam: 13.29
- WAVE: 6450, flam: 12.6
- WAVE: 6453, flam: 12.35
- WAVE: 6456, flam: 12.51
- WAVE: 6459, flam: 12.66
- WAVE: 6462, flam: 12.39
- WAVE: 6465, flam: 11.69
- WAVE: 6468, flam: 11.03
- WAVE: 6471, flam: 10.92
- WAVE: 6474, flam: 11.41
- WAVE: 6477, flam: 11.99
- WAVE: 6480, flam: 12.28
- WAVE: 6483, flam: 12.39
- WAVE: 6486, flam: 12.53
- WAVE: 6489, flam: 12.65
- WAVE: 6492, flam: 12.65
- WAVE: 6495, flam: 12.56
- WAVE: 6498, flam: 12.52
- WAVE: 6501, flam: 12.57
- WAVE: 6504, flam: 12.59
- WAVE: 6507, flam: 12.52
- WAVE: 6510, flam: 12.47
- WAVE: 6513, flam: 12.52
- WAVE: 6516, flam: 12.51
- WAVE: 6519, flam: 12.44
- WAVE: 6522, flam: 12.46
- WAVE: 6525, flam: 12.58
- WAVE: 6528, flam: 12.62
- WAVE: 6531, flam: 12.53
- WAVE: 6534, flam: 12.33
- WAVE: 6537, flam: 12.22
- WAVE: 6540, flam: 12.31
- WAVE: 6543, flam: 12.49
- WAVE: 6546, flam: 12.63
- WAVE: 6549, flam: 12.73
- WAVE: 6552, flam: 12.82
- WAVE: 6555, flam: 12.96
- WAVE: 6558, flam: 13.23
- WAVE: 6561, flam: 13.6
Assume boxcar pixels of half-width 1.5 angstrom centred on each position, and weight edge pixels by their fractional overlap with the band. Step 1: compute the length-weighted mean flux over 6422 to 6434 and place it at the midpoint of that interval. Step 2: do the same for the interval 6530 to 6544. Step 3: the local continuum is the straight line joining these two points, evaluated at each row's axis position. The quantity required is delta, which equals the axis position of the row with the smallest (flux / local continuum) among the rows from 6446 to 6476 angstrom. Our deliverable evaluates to 6471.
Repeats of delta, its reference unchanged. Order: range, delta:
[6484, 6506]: 6486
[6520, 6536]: 6534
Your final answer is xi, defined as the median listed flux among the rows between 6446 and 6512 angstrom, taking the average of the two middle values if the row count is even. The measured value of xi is 12.5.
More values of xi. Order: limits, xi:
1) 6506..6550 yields 12.5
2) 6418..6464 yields 13.2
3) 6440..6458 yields 12.9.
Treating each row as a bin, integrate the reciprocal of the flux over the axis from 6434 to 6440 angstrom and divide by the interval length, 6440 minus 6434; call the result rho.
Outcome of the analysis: 0.0727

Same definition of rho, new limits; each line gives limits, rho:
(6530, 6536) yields 0.0806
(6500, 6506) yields 0.0795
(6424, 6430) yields 0.0756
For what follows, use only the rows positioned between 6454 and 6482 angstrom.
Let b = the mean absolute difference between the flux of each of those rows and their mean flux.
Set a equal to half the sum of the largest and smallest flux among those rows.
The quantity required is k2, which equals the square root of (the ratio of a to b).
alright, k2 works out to 5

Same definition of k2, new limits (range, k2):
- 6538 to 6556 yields 8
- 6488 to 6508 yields 17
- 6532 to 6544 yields 13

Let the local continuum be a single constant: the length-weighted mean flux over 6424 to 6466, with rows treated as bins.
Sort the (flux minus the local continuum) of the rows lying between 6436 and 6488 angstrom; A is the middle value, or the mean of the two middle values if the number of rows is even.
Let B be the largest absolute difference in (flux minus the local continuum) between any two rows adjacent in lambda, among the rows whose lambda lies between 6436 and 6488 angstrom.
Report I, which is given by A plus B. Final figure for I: 0.0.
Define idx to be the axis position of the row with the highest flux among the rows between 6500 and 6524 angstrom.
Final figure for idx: 6504 angstrom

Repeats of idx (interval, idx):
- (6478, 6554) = 6552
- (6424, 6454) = 6441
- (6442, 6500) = 6444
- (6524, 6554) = 6552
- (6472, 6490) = 6489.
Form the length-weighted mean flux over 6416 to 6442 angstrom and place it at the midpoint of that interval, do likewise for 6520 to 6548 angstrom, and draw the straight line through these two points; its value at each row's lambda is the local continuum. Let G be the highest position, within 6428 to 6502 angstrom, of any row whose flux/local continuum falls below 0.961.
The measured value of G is 6483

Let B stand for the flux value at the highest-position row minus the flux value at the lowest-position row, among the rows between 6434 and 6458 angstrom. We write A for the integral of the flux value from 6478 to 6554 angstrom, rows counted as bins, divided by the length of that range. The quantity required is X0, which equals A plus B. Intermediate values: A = 12.5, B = -1.00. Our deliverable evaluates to 11.5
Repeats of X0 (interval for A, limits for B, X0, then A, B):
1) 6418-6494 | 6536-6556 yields 13.4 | 12.7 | 0.74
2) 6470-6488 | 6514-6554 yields 12.3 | 12.0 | 0.31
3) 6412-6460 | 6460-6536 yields 13.1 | 13.2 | -0.06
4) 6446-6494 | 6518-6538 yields 12.0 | 12.2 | -0.22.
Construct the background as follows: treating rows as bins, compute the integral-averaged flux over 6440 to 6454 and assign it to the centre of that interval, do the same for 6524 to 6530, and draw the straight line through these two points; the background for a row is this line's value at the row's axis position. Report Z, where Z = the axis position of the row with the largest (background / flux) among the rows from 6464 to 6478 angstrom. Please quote 6471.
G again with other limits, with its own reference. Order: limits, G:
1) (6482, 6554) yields 6483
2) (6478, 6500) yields 6483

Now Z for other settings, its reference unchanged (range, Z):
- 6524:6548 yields 6537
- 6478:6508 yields 6480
